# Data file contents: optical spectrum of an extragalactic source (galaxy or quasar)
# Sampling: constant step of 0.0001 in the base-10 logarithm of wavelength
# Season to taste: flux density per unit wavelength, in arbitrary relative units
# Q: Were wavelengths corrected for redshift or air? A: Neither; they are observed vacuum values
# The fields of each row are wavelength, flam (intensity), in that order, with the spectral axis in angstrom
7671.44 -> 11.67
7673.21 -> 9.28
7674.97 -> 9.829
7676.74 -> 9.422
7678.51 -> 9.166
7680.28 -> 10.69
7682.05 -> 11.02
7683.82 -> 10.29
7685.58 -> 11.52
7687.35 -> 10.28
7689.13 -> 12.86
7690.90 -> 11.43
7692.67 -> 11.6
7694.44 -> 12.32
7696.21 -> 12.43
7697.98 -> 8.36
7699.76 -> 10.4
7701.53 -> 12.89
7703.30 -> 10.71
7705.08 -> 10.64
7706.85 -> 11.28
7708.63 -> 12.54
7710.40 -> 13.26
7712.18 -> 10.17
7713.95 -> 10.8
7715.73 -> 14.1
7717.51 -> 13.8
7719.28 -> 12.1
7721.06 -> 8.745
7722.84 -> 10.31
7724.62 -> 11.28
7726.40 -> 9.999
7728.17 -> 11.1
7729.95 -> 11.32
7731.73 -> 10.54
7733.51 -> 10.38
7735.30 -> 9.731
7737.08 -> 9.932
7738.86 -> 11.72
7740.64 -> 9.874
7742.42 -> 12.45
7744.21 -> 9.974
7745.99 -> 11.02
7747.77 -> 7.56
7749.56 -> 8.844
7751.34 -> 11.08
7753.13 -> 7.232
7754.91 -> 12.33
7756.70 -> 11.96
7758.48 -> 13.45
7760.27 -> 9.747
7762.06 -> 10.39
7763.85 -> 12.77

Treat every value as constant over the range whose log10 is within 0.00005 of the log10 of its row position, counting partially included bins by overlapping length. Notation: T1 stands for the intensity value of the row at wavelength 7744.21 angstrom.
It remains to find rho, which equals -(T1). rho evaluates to -10.0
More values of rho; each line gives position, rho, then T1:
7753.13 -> -7.2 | 7.232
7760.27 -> -9.7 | 9.747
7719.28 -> -12.1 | 12.1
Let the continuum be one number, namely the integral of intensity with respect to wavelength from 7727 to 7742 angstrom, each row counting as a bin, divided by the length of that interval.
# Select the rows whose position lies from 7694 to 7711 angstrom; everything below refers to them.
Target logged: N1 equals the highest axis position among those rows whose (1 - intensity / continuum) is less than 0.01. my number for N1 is 7710.40 angstrom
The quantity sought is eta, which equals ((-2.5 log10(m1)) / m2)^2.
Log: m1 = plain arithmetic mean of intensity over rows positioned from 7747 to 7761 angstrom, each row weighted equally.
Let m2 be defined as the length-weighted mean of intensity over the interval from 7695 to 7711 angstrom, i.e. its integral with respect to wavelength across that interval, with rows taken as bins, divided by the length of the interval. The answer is 0.049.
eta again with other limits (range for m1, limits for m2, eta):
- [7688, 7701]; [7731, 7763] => 0.064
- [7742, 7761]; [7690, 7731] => 0.050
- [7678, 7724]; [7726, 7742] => 0.062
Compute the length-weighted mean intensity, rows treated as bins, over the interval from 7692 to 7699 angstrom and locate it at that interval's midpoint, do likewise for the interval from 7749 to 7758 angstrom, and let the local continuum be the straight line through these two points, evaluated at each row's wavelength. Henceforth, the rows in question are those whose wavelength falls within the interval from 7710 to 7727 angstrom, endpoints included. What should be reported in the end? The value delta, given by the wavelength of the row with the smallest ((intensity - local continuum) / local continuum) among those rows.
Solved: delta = 7721.06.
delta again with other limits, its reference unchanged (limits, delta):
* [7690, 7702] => 7697.98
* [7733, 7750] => 7747.77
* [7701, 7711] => 7705.08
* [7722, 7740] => 7735.30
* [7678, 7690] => 7678.51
